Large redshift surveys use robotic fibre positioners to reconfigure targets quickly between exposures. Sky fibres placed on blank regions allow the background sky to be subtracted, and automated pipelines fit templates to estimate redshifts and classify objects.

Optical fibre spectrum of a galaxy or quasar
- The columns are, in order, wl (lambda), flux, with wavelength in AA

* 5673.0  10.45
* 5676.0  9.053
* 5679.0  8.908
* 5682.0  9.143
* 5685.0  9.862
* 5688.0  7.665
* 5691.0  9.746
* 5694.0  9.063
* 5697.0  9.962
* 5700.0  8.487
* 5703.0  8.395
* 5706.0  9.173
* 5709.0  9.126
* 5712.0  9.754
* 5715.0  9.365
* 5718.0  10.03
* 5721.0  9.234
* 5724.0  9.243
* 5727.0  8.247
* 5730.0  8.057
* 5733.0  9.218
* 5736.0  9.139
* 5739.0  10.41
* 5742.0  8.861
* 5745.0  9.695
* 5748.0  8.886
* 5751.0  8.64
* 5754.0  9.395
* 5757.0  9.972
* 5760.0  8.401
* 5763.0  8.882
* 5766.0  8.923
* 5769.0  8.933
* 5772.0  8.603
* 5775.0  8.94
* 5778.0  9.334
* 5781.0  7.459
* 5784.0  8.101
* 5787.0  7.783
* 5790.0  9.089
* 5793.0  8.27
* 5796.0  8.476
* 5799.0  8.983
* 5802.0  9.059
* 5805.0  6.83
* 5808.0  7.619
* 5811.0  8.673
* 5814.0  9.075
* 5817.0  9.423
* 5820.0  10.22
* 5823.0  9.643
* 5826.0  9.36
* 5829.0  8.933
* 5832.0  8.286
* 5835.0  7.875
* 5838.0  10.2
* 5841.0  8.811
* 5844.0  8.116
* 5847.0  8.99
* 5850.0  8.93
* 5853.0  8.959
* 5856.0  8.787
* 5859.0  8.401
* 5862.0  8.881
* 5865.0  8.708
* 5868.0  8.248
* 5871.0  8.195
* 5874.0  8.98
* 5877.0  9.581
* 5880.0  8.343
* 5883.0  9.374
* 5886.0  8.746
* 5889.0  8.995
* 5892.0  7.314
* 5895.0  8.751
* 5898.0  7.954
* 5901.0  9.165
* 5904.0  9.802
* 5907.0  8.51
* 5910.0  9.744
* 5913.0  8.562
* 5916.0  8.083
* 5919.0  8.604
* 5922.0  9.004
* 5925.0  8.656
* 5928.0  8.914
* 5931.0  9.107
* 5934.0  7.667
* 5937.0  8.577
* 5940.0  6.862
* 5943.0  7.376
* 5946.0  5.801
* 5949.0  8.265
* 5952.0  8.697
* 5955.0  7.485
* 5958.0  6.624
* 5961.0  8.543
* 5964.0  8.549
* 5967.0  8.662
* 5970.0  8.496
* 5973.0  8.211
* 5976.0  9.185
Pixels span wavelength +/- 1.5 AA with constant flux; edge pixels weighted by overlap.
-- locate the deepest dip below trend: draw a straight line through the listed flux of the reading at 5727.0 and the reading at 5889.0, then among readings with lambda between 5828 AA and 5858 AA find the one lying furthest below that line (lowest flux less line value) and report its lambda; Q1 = 5835.0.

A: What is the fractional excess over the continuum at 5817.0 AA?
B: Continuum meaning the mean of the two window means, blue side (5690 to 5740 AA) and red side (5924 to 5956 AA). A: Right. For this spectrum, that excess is 0.10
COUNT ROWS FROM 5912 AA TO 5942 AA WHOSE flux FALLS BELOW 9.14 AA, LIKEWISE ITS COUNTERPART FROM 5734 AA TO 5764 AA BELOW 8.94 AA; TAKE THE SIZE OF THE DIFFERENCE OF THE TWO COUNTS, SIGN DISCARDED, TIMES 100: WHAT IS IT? 500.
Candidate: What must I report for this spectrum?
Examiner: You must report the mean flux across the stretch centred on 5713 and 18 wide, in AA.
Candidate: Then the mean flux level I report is 9.4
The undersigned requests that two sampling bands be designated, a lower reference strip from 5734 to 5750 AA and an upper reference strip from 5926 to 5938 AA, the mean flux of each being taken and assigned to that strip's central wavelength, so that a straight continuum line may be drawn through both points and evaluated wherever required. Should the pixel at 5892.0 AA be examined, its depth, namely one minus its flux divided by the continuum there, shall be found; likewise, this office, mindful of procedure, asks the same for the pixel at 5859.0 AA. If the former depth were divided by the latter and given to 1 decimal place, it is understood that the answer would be 3.0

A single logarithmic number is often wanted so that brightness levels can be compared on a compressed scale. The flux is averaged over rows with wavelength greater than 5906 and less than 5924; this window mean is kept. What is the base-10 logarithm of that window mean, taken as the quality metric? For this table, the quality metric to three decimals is 0.942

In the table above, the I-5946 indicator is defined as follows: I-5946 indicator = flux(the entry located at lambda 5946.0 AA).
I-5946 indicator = 5.801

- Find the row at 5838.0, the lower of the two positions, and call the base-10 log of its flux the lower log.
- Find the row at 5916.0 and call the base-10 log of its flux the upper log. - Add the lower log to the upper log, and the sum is 1.92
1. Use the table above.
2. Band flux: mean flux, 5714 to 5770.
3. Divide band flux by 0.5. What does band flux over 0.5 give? 18.3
